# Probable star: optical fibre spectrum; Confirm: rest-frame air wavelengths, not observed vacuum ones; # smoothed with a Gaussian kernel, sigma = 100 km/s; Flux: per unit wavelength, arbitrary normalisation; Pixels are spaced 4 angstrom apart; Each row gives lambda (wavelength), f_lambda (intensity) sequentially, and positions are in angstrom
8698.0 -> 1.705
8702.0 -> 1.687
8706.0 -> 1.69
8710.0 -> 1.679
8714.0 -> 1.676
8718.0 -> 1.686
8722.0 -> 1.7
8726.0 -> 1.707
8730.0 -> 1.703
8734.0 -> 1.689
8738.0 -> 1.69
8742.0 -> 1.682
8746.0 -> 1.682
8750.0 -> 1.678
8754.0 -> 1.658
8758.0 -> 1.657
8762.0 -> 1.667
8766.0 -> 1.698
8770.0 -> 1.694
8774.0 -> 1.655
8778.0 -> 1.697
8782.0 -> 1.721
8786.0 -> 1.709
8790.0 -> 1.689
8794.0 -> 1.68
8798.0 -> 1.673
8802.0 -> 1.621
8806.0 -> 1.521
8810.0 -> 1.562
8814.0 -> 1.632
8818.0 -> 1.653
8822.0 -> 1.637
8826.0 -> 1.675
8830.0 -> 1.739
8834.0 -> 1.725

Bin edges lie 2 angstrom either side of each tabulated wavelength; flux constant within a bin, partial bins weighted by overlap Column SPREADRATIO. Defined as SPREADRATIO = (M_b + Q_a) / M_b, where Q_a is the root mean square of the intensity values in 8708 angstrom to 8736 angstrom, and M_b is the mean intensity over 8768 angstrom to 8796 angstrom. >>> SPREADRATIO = 2.000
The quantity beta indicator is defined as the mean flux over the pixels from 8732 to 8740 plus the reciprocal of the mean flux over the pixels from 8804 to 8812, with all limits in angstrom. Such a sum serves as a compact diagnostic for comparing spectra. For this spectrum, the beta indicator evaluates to 2.34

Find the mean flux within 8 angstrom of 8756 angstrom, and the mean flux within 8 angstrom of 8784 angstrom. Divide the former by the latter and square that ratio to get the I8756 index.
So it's 0.95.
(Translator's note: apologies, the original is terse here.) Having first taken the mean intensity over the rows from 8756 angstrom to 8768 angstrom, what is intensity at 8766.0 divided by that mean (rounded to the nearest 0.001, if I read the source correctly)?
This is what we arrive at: 1.014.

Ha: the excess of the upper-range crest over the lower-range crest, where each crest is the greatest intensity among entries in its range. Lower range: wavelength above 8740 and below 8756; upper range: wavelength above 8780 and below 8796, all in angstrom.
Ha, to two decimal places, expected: 0.04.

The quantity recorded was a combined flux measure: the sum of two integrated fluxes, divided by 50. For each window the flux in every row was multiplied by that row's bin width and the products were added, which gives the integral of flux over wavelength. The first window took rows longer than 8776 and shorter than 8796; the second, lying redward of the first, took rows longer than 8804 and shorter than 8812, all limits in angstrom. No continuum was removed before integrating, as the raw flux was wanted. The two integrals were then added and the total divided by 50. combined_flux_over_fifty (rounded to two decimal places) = 0.93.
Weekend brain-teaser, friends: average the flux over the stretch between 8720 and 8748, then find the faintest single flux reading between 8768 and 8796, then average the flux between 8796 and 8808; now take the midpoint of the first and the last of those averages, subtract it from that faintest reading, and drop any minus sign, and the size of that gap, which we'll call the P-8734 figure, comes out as 0.0059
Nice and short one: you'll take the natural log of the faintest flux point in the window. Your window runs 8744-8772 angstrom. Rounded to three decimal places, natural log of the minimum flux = 0.505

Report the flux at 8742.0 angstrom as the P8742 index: 1.682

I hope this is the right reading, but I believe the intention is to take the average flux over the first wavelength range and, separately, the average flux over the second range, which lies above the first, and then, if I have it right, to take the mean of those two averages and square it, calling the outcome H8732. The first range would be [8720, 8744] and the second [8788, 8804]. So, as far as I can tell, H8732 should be 2.82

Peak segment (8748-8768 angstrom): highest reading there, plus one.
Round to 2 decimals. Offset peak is 2.70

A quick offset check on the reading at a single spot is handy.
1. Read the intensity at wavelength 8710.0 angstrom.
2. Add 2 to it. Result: 3.679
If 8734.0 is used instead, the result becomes 3.689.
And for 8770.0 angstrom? 3.694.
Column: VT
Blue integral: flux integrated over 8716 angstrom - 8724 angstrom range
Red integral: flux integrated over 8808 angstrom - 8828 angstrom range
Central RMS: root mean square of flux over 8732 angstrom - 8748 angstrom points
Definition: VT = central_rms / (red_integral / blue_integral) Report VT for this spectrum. 0.7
